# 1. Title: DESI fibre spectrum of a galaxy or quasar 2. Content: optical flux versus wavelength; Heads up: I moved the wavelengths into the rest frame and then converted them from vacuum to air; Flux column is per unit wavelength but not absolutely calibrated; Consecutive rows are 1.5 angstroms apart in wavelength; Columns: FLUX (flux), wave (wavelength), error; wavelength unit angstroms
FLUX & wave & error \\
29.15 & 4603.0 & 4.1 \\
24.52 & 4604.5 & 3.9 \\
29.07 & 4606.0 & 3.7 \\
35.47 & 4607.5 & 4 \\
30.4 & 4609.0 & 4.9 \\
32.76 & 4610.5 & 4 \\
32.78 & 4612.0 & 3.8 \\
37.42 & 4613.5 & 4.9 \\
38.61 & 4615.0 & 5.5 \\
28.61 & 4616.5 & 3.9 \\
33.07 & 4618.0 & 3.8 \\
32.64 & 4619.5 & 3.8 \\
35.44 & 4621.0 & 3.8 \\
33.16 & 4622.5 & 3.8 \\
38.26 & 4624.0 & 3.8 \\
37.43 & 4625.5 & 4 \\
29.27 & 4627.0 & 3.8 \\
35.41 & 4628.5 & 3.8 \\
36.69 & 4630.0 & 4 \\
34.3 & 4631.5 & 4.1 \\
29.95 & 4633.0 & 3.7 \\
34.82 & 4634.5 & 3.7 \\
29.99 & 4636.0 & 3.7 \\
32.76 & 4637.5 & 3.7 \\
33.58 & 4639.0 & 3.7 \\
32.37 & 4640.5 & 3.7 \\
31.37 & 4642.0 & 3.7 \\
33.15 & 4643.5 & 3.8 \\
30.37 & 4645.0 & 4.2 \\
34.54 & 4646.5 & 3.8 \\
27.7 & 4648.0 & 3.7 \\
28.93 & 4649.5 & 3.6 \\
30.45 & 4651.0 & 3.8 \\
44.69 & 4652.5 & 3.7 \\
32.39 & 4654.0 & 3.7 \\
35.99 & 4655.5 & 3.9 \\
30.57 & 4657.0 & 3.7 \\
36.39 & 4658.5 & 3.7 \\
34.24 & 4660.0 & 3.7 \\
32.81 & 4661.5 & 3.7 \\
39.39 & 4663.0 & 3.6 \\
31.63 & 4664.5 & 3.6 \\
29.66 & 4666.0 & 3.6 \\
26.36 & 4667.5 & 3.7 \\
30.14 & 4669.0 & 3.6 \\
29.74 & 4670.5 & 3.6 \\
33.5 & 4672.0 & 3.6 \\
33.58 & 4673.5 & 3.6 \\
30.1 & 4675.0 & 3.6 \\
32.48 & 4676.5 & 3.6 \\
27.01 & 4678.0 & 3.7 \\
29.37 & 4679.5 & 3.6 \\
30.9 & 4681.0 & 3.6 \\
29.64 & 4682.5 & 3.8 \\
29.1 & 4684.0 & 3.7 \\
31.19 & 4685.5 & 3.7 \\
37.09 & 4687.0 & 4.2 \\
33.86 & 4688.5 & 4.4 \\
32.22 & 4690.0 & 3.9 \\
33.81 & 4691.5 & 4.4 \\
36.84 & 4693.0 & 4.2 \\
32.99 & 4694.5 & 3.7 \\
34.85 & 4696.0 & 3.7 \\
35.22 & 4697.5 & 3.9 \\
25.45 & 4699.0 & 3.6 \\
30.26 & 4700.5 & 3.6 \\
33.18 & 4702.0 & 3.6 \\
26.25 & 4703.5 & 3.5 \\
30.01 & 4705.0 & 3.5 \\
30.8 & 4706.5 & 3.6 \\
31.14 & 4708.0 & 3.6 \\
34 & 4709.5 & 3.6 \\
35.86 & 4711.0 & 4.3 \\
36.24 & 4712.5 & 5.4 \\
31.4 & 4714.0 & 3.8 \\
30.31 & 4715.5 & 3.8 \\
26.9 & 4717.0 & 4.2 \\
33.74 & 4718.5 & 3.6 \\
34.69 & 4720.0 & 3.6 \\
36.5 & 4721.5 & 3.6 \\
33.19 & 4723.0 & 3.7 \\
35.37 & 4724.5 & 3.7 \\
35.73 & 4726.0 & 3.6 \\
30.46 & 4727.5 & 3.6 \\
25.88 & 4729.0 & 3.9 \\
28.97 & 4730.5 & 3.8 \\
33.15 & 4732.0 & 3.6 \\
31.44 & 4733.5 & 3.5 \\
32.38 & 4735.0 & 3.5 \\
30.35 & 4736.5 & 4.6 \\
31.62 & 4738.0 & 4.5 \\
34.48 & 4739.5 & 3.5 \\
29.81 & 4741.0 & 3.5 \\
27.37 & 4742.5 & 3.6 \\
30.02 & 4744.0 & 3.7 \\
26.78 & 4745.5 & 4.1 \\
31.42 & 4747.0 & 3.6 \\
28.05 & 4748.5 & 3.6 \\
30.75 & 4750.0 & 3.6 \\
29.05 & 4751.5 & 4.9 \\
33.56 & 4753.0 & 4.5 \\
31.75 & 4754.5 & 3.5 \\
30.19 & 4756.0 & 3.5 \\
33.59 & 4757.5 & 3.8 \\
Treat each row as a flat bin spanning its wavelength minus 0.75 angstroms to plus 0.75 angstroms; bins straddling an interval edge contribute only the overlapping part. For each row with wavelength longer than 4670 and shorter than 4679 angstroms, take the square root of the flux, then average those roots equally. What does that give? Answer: 5.57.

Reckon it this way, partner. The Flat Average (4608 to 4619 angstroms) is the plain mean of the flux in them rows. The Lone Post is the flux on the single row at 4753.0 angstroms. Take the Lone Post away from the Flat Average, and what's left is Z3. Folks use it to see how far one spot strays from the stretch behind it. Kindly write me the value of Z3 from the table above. -0.2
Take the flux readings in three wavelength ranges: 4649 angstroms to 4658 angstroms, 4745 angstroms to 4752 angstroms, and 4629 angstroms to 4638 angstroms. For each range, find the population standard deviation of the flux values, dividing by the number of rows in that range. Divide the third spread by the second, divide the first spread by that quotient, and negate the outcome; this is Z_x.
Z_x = -3.7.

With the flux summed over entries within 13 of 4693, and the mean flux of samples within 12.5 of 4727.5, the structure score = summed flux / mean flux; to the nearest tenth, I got 16.9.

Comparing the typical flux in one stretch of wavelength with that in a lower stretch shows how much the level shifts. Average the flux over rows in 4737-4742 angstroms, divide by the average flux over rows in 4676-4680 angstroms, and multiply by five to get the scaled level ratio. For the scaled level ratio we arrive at 5.4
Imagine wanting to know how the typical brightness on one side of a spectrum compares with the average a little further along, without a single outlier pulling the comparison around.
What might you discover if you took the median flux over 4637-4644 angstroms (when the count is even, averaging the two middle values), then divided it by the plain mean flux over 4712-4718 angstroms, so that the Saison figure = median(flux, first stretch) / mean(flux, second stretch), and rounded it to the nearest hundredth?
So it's 1.05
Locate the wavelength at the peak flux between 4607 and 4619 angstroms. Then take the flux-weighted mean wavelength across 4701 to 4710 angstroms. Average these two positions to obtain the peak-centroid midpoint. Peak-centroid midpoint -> 4660.4 angstroms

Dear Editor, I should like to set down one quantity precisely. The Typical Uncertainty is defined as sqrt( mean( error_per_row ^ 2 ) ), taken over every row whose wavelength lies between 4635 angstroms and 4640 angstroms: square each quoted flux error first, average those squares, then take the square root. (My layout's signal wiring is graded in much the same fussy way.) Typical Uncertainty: 3.70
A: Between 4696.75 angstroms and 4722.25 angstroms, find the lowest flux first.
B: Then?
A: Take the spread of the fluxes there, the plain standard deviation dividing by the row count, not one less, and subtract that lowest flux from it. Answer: -22.1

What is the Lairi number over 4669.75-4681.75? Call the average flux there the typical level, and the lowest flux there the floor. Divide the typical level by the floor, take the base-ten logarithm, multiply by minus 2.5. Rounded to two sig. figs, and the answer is -0.14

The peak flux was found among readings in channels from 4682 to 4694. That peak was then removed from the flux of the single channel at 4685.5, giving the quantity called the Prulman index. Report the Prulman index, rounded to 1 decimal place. -5.9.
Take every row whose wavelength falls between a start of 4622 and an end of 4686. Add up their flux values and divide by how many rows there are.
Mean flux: 32.5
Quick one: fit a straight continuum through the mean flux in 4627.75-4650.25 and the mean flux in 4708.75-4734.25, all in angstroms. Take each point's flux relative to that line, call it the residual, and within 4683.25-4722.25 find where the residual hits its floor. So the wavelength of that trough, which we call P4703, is 4699.0 angstroms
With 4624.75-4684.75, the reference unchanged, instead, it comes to 4667.5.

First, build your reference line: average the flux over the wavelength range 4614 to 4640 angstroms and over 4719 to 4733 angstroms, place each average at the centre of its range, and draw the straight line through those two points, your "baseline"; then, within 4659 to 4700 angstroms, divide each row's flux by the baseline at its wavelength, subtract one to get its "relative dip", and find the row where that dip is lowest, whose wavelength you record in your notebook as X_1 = 4699.0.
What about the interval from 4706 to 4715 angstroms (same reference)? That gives 4706.5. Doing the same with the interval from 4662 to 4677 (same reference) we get 4667.5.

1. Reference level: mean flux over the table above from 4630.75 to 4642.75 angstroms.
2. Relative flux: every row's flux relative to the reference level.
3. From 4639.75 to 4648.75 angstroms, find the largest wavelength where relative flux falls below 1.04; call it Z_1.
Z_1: 4648.0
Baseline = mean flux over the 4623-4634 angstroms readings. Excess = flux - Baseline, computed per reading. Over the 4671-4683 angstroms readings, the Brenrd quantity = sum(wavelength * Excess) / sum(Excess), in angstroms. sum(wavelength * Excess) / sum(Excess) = 4678.5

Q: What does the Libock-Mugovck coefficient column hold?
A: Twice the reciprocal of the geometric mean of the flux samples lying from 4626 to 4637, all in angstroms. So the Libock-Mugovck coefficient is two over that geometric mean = 0.0610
